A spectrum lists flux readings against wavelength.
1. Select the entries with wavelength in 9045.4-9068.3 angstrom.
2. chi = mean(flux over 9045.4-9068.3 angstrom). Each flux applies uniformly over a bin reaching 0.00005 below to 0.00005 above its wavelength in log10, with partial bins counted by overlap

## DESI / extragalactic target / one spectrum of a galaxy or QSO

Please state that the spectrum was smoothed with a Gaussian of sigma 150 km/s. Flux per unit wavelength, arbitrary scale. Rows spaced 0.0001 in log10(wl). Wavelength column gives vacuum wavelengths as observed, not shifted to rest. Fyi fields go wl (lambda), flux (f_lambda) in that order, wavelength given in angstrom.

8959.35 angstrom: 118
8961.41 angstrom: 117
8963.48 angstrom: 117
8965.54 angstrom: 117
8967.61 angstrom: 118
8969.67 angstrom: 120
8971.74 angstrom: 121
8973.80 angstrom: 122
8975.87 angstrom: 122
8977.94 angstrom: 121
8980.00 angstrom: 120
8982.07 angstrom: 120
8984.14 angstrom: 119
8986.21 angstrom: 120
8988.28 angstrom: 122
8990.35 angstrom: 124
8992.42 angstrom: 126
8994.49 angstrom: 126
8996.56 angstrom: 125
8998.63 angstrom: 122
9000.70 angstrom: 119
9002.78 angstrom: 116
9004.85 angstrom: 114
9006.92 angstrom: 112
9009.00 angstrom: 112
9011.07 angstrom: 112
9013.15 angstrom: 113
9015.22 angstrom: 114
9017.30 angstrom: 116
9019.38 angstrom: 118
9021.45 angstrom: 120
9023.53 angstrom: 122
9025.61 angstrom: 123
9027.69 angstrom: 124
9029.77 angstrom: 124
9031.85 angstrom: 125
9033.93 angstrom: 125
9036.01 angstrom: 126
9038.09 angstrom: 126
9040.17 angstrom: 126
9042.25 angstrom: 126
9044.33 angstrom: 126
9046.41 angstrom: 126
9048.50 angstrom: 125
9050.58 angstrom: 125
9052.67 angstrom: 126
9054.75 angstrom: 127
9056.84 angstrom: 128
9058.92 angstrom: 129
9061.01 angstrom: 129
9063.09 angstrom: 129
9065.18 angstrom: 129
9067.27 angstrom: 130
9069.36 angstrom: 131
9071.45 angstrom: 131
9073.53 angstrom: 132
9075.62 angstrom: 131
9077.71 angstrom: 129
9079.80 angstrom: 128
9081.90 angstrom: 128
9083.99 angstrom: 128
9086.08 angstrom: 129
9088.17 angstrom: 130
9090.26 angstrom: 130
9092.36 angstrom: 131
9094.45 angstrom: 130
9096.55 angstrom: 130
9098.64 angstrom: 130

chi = 128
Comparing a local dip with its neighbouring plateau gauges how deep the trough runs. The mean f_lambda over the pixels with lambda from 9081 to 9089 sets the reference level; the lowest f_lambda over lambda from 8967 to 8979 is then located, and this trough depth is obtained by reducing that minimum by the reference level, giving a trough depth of -11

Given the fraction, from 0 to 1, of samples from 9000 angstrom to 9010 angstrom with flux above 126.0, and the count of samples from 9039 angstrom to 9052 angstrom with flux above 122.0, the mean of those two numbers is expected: 3.00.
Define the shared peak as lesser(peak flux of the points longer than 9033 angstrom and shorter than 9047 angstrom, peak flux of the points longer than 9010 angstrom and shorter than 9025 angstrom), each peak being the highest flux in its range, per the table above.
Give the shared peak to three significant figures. 122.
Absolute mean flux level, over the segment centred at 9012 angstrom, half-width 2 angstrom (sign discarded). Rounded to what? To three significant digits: 112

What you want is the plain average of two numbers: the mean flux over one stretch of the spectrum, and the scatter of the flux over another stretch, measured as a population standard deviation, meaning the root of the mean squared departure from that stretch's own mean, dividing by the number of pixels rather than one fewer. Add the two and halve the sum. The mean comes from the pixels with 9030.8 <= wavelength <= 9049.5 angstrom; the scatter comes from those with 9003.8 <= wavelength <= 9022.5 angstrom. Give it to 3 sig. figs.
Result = 64.2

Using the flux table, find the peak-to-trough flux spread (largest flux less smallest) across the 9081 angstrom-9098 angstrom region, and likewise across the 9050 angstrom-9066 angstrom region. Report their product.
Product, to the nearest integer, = 12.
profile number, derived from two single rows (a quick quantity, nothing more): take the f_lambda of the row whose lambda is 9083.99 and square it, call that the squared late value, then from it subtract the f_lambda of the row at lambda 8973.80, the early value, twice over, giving 16140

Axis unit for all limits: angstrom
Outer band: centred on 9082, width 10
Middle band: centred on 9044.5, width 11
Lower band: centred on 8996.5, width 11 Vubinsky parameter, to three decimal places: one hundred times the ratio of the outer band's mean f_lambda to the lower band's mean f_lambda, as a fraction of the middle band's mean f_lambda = 0.826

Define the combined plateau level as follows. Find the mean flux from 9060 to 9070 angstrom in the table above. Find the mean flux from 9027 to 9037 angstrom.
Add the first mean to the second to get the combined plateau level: 254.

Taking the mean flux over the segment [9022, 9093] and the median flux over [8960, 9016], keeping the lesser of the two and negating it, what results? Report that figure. -120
